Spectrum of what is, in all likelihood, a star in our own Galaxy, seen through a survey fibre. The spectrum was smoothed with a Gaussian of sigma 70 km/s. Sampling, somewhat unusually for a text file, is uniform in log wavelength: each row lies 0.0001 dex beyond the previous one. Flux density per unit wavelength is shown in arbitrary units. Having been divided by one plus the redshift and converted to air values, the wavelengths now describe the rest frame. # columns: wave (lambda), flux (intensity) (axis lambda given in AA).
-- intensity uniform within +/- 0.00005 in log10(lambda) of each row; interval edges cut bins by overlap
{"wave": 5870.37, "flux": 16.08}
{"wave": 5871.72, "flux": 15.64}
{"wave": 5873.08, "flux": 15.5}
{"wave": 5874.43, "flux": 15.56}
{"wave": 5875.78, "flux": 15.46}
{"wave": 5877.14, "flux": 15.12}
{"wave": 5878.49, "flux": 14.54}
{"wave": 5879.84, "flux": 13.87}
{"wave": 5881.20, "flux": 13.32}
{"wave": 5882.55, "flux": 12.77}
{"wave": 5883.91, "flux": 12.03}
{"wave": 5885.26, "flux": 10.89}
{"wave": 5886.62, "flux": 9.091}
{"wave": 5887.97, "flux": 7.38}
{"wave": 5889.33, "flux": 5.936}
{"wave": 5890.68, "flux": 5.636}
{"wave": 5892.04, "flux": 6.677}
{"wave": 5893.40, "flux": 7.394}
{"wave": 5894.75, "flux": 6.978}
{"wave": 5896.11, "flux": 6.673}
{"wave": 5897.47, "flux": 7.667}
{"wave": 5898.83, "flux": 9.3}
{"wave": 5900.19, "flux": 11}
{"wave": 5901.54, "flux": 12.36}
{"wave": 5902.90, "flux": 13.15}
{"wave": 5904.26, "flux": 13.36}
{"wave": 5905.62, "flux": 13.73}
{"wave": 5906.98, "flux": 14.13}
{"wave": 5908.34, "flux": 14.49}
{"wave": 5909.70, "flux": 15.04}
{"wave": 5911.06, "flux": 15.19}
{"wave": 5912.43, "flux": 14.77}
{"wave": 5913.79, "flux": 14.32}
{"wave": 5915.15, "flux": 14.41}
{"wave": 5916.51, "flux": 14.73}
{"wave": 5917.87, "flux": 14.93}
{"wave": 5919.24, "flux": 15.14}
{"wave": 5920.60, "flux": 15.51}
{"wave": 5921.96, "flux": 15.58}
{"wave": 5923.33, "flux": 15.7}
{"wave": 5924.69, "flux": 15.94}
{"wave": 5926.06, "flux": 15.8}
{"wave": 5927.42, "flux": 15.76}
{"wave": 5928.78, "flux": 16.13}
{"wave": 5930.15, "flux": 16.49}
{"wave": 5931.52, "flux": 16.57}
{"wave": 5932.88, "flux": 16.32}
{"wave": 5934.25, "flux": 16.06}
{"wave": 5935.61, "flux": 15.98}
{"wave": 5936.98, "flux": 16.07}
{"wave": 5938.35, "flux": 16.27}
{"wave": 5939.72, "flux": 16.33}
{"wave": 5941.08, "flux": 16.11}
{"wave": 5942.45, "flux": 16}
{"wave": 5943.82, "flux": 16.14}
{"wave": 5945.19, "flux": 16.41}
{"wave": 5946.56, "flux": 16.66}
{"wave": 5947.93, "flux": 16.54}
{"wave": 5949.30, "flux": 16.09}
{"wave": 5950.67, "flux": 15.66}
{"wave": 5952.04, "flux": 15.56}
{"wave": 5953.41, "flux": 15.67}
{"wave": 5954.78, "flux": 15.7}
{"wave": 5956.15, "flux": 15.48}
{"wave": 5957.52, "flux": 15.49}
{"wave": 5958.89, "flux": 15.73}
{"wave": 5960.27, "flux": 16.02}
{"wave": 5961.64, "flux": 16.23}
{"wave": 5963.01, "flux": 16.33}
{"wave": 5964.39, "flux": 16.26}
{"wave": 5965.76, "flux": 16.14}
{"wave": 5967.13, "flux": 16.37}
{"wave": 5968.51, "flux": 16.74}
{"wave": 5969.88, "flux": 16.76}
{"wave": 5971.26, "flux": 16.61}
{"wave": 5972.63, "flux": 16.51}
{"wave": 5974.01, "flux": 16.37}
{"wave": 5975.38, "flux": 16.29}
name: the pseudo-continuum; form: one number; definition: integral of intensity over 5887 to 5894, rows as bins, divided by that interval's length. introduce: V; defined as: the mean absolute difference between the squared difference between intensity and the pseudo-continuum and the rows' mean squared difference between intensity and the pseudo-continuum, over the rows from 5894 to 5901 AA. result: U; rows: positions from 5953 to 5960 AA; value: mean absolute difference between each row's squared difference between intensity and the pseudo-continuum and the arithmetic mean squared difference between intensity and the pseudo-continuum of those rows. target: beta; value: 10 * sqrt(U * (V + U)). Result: 38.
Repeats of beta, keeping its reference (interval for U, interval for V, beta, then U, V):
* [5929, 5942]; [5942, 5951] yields 52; 3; 5.3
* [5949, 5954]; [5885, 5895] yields 48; 3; 4.2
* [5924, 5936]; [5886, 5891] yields 52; 4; 1.9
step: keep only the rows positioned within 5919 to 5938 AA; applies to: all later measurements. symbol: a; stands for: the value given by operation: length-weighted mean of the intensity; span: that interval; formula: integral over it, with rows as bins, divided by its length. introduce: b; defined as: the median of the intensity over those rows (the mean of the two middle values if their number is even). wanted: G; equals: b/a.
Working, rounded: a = 16.0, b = 16.0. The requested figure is 1.00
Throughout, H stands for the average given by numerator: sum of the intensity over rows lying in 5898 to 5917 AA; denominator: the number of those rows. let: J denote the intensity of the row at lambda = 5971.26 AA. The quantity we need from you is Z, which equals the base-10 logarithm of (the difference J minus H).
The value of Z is 0.48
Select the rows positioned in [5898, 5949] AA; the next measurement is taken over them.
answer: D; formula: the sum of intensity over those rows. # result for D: 558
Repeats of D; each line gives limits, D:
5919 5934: 175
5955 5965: 112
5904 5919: 159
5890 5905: 100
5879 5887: 72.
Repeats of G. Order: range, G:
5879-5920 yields 1.12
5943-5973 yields 1.00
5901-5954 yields 1.02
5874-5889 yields 1.06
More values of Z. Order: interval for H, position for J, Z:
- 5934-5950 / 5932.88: -1.01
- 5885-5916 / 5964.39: 0.73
